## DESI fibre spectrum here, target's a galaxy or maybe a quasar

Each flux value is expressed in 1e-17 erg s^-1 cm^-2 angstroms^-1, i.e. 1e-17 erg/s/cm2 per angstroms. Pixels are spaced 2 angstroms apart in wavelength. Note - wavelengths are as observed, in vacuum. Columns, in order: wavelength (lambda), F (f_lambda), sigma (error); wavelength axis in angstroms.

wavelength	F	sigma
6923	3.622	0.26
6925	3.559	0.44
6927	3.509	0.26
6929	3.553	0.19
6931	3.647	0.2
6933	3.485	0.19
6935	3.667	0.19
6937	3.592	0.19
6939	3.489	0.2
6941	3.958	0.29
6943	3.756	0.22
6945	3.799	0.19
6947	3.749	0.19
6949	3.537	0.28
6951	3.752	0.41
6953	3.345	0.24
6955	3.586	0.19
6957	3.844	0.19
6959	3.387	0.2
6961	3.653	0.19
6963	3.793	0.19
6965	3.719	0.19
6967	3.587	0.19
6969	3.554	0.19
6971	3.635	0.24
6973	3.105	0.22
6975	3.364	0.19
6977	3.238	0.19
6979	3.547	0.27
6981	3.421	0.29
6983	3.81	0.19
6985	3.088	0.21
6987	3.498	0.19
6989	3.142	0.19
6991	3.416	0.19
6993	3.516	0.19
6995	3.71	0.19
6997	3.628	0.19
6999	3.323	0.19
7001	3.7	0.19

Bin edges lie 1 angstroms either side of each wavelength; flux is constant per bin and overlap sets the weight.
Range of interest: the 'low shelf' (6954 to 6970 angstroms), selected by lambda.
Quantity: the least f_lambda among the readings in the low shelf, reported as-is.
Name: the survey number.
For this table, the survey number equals 3.387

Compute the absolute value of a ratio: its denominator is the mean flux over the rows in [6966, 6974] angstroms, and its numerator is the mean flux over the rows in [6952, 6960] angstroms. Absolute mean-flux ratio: 1.020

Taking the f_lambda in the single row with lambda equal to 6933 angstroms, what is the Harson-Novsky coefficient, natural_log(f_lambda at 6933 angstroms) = 1.248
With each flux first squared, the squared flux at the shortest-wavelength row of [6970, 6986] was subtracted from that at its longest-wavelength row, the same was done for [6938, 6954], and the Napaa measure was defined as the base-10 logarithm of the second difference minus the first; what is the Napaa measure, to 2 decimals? 0.43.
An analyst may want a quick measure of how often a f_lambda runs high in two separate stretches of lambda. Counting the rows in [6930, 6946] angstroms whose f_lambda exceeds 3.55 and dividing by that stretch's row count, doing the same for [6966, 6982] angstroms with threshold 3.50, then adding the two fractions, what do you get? 1.25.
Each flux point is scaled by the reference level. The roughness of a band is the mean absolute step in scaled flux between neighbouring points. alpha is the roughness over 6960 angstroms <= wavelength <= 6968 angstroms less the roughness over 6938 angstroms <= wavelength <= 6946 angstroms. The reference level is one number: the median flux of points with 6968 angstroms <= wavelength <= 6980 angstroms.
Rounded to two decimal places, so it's -0.04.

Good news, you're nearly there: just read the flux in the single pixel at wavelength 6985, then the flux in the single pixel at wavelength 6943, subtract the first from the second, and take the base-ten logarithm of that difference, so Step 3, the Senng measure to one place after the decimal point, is -0.2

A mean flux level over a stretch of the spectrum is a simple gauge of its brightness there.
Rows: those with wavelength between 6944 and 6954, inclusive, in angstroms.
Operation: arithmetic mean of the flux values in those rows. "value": 3.64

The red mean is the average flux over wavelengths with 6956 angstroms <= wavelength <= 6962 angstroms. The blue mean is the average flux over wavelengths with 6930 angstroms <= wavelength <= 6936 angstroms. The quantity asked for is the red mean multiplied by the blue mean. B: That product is 13.1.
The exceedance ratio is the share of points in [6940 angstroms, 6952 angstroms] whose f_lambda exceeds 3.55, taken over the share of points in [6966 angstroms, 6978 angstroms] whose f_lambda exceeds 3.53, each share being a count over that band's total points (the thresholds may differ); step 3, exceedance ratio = 1.7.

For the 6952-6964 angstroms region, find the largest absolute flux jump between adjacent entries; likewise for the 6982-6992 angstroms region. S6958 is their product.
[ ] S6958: 0.330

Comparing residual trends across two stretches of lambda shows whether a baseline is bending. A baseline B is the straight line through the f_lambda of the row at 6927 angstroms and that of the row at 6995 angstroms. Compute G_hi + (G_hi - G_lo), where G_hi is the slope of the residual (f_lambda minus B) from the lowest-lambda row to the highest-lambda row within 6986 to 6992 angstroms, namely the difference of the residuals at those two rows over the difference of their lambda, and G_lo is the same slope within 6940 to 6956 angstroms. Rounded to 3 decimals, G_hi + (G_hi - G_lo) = -0.017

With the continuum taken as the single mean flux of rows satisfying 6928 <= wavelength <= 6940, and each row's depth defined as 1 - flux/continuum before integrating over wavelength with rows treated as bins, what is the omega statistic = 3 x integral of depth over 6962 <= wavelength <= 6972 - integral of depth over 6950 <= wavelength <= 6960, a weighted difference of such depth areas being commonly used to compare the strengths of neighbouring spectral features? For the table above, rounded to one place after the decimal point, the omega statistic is -0.7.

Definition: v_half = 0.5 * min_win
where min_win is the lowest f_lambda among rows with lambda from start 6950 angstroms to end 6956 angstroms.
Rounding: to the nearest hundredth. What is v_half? 1.67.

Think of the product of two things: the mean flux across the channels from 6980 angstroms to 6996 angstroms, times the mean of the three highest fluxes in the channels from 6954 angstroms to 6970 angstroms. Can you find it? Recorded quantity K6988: 13.1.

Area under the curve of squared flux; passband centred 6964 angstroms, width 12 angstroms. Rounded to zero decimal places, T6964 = 157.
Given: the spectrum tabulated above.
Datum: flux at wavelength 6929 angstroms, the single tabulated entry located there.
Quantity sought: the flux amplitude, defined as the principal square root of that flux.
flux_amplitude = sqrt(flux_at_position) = 1.885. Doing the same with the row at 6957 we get 1.961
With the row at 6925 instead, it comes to 1.887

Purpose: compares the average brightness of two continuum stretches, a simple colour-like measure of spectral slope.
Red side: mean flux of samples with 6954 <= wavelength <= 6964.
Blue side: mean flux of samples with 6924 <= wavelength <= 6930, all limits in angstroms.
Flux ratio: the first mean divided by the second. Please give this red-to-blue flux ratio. 1.03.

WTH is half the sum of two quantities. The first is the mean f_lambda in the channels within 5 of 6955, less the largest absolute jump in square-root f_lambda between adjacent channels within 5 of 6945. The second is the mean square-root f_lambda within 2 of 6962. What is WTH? 2.73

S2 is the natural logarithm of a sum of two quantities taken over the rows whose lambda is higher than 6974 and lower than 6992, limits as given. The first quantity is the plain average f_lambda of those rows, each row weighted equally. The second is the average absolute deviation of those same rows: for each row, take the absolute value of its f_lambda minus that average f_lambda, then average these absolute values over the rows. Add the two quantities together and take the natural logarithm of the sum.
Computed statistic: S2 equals 1.268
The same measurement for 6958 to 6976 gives 1.308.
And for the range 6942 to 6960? 1.334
